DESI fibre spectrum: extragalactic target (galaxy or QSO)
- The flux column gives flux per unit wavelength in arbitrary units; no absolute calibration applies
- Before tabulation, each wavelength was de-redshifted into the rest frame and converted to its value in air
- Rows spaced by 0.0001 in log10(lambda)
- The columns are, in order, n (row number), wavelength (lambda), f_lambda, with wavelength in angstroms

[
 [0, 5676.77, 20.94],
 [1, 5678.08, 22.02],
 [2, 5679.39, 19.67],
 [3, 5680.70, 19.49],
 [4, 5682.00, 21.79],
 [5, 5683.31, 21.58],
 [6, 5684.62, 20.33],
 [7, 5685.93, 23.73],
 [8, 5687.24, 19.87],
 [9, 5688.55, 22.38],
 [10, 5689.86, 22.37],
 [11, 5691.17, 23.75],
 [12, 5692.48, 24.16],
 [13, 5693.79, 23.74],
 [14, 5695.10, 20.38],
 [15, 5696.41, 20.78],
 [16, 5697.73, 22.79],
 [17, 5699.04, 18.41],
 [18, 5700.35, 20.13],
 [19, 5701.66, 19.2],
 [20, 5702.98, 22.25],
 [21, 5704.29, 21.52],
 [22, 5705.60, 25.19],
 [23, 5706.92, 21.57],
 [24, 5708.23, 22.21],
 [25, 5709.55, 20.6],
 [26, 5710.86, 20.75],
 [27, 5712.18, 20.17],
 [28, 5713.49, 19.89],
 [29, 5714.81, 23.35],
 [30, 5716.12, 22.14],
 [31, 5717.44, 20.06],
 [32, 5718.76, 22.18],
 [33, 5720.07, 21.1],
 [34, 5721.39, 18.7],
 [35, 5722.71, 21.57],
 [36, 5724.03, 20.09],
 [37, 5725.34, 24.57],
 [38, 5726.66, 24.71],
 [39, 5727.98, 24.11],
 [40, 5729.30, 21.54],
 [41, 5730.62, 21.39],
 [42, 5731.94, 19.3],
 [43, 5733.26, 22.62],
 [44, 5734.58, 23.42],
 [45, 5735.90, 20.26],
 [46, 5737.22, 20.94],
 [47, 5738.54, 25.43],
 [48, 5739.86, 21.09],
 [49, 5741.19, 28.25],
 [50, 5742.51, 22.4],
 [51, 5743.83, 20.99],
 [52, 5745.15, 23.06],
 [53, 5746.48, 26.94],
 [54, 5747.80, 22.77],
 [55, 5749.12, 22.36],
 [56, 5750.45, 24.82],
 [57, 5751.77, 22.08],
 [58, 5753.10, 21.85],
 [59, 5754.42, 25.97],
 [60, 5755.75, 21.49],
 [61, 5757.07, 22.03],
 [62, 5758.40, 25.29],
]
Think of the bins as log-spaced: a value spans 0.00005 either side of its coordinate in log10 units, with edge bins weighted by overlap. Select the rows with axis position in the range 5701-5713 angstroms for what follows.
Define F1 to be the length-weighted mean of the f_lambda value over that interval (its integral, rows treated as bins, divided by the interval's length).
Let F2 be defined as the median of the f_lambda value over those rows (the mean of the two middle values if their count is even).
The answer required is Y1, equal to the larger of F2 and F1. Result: 21.5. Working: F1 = 21.5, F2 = 21.5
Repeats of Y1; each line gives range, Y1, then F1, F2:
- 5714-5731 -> 22.0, 22.0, 21.6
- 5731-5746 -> 22.6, 22.6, 22.4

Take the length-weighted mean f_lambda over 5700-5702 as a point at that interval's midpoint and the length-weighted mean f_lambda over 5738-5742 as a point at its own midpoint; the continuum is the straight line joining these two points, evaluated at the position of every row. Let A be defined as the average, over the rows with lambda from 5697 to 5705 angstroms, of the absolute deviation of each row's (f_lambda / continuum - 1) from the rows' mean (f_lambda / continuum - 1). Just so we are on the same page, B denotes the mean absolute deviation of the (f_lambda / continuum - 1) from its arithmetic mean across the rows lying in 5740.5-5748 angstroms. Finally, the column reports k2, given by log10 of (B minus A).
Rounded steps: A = 0.071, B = 0.095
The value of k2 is -1.61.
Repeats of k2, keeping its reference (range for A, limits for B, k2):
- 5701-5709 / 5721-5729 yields -1.62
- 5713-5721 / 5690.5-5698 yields -1.49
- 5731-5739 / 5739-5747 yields -1.62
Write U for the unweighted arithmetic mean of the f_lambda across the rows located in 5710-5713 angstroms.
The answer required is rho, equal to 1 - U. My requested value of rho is -19.5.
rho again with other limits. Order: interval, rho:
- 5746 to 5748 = -23.9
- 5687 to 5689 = -20.1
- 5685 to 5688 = -20.8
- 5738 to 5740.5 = -22.3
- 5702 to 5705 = -20.9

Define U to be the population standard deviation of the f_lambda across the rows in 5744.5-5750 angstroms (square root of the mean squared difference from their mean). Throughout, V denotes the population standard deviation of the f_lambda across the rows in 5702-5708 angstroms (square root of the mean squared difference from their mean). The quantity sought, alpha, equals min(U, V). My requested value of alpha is 1.50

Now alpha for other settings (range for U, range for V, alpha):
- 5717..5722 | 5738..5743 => 1.29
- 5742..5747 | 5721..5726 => 2.18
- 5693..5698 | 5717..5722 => 1.29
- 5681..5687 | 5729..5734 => 1.20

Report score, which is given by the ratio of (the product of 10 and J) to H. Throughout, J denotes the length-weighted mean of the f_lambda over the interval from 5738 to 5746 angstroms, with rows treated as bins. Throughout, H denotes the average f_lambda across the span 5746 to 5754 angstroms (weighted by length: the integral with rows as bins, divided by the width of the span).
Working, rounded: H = 23.5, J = 23.6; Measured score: 10.0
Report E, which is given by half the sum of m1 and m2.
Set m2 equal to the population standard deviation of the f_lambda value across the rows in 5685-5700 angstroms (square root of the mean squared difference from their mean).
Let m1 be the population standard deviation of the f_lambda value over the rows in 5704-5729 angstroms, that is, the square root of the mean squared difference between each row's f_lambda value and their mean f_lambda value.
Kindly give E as 1.80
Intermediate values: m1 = 1.8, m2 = 1.81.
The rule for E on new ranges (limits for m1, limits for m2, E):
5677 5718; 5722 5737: 1.71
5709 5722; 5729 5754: 1.74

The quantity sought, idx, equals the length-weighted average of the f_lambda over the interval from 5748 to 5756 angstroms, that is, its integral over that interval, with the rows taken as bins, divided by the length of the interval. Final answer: 23.1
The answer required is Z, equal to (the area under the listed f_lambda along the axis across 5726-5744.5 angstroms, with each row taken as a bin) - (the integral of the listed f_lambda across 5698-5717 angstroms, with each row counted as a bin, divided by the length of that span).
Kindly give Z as 397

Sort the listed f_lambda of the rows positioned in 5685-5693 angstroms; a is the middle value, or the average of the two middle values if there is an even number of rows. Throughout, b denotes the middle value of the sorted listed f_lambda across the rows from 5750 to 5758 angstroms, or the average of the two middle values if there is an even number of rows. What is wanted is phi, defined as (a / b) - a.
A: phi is -22.0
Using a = 23.1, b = 22.1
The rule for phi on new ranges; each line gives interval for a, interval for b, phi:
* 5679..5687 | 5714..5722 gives -20.0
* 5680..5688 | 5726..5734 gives -20.0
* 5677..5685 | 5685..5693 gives -20.0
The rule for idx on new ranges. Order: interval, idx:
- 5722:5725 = 21.2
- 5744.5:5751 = 24.0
